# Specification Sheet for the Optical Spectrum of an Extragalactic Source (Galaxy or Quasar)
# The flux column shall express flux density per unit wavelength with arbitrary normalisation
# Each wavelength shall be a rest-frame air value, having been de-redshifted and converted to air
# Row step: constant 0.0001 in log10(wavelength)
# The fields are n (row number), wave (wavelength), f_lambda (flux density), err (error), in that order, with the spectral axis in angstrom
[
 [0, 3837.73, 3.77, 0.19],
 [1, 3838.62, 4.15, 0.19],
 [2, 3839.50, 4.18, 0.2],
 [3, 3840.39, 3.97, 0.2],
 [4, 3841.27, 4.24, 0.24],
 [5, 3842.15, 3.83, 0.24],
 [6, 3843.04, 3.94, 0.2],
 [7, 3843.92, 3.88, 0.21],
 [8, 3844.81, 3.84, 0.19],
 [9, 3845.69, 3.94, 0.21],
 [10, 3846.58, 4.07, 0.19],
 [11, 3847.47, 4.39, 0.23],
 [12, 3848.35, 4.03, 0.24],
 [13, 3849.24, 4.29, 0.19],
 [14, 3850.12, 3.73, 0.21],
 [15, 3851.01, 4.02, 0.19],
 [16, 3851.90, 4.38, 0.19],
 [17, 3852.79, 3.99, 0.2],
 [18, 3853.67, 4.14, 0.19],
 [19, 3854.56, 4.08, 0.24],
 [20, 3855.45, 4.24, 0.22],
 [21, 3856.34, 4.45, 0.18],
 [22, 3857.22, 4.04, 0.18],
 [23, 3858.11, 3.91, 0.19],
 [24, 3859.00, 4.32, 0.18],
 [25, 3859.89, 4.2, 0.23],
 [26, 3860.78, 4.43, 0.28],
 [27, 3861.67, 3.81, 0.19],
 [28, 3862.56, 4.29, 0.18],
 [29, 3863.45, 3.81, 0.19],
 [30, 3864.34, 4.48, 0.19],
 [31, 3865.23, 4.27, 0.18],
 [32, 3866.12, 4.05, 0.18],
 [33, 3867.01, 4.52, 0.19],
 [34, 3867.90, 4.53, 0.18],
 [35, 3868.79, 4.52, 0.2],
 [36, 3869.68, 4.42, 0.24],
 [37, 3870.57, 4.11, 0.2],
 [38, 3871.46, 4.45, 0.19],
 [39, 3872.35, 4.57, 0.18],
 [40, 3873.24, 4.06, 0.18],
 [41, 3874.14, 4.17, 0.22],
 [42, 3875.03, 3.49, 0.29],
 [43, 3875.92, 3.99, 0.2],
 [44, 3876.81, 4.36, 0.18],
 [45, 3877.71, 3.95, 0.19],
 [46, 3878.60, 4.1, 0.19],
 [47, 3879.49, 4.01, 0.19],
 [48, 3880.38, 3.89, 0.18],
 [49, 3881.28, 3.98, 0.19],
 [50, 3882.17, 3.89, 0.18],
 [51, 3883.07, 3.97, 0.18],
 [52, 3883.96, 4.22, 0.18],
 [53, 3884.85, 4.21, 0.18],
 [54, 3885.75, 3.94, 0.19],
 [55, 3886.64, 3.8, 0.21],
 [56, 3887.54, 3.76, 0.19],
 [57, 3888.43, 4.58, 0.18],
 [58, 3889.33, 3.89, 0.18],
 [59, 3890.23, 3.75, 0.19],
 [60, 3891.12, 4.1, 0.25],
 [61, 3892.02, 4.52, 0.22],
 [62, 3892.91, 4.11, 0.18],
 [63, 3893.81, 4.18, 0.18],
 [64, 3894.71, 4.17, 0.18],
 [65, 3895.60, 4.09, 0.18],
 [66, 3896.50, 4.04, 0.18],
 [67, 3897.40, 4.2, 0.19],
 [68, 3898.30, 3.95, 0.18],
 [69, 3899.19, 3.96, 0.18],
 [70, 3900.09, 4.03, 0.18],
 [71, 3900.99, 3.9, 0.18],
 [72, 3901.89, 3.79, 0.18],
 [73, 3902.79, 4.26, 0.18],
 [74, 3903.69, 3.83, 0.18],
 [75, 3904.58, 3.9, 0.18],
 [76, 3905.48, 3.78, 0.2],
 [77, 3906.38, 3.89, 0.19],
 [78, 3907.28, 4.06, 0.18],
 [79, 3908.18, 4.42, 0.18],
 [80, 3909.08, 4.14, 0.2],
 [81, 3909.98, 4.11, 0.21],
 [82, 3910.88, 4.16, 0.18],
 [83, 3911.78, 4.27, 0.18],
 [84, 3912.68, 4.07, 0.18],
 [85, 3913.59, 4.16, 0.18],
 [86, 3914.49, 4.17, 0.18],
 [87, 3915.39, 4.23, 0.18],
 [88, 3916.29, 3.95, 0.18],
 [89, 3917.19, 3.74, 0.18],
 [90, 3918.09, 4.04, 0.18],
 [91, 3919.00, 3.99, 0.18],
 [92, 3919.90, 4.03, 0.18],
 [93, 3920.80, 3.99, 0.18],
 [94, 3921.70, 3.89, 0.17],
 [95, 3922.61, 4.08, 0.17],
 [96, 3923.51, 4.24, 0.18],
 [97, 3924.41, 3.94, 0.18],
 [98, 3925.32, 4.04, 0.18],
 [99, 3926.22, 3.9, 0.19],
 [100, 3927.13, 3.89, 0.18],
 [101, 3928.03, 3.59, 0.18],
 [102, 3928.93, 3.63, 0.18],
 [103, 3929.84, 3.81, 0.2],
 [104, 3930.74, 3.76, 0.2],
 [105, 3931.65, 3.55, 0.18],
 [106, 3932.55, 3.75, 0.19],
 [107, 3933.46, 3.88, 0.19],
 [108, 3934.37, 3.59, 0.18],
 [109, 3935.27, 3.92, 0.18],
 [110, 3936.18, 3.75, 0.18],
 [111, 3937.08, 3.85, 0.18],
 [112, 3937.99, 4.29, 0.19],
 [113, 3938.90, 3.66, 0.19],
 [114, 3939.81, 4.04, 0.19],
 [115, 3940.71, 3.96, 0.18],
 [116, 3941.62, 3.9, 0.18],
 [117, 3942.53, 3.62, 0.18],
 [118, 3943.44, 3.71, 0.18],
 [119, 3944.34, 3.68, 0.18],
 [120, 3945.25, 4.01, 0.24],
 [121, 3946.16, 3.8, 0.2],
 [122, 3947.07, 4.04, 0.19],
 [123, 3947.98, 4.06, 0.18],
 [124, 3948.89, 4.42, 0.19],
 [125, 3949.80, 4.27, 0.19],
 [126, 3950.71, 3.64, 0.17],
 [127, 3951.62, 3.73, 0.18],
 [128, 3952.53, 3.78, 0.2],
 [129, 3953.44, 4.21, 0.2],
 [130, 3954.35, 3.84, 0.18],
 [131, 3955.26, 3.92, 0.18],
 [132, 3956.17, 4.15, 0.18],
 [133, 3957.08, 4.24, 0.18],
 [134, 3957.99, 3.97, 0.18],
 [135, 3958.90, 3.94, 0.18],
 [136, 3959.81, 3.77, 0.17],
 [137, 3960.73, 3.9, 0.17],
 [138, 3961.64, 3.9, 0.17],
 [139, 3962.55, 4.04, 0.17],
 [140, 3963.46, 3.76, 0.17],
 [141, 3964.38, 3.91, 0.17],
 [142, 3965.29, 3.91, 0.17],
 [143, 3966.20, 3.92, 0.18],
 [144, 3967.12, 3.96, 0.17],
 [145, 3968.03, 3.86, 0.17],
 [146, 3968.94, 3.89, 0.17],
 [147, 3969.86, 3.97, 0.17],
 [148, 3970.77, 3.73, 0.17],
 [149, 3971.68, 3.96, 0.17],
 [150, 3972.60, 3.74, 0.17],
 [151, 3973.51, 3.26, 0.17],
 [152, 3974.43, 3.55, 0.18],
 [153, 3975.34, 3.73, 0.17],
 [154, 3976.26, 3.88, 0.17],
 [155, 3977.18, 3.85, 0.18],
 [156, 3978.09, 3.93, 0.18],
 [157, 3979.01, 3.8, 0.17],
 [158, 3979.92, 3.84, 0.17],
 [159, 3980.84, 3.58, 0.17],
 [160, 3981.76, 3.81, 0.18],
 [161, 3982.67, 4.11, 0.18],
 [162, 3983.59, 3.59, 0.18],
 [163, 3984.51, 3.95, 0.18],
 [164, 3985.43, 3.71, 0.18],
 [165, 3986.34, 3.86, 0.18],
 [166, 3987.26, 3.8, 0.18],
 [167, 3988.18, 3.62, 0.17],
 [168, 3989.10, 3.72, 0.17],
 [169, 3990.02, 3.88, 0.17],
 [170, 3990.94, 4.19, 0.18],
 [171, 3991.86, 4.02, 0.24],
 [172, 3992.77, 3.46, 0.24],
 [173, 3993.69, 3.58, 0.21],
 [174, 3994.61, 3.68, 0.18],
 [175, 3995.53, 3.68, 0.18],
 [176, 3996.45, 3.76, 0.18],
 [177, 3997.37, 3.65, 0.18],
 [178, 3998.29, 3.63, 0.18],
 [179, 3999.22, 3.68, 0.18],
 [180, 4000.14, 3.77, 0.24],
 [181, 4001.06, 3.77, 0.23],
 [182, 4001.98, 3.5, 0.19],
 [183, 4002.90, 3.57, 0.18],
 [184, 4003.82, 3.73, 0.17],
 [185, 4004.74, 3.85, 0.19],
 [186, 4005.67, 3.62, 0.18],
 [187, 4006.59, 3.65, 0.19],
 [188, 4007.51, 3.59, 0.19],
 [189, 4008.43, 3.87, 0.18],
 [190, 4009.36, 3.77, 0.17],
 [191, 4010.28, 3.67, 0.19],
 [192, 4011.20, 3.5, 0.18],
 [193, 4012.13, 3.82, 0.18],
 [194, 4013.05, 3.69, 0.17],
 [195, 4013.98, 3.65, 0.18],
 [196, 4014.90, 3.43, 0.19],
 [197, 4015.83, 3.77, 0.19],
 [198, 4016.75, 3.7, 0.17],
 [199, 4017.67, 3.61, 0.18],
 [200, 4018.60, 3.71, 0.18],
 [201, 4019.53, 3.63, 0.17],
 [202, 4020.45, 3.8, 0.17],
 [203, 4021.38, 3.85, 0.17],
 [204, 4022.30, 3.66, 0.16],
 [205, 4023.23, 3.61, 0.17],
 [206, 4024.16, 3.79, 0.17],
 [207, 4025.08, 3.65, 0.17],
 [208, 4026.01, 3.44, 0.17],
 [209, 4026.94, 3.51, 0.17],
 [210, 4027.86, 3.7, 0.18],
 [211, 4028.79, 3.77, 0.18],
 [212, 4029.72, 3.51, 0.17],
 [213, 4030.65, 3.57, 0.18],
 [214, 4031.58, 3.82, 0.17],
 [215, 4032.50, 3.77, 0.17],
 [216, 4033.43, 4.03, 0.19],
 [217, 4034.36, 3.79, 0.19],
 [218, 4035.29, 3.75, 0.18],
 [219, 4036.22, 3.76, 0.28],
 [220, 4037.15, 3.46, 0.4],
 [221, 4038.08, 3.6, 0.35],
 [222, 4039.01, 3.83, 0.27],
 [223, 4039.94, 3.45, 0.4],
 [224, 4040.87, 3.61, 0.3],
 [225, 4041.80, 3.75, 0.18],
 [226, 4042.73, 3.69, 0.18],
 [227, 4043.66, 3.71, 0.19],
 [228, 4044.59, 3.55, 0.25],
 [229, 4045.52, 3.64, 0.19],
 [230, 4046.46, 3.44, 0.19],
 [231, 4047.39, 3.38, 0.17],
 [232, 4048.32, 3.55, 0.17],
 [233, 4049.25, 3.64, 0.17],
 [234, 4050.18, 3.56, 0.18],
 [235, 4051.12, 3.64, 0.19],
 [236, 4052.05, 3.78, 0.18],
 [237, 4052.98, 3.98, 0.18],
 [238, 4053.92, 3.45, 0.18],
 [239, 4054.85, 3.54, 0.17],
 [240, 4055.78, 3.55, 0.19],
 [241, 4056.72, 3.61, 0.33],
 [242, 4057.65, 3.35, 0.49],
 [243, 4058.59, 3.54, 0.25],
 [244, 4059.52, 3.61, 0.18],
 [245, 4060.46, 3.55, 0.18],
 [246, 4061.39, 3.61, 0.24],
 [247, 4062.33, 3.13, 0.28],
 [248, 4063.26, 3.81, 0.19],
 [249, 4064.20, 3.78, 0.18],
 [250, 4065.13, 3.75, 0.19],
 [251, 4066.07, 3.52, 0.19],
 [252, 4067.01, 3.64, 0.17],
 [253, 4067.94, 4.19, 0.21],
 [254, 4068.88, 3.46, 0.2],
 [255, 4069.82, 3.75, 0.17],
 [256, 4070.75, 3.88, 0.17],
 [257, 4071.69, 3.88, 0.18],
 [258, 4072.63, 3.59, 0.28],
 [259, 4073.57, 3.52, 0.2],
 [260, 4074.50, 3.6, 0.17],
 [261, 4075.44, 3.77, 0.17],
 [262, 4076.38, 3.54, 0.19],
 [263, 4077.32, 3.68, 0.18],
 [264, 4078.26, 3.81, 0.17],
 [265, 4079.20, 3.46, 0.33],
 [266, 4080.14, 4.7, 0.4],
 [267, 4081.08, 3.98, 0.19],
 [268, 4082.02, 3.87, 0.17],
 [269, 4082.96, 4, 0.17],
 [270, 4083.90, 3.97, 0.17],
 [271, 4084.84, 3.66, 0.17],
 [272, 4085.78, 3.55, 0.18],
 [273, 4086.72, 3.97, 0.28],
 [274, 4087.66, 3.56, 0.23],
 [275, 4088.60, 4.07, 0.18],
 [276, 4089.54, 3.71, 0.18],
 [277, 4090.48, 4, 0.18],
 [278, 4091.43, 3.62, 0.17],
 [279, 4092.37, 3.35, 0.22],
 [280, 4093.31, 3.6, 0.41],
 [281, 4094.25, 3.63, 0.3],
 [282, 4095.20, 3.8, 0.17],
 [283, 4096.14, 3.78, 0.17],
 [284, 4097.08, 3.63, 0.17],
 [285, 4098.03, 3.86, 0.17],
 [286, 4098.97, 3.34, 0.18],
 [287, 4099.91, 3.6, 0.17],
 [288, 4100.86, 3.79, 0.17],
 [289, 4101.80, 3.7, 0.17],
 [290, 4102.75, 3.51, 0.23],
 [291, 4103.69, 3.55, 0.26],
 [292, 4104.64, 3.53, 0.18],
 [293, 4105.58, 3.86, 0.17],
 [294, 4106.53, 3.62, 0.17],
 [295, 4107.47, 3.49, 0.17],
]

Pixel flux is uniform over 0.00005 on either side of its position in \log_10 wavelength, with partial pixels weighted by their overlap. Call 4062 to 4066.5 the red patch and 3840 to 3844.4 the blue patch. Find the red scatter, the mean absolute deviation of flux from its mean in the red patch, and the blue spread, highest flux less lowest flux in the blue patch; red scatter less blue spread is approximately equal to -0.2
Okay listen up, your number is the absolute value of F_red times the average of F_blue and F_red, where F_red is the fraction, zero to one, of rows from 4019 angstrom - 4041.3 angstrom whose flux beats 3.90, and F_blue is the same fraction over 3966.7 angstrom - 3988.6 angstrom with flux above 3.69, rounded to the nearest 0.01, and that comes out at 0.02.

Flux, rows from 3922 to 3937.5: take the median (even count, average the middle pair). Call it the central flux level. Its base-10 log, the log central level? 0.585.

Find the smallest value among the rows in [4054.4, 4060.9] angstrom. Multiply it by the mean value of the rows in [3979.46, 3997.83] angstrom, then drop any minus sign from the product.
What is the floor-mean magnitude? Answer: 12.6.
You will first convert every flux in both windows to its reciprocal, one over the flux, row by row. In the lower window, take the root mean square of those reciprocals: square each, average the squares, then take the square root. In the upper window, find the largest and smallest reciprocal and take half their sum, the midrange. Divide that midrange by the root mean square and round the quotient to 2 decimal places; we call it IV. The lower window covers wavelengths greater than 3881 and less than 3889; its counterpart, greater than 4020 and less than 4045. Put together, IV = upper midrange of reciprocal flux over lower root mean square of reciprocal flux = 1.08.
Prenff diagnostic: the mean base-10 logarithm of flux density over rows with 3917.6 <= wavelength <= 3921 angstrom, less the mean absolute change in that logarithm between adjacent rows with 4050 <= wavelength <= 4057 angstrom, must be 0.585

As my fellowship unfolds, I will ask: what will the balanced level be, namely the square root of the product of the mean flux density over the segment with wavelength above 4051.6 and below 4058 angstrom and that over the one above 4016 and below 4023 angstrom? 3.66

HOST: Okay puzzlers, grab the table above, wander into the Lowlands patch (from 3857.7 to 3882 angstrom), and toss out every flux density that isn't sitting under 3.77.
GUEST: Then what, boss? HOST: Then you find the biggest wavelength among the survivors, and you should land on 3875.03 angstrom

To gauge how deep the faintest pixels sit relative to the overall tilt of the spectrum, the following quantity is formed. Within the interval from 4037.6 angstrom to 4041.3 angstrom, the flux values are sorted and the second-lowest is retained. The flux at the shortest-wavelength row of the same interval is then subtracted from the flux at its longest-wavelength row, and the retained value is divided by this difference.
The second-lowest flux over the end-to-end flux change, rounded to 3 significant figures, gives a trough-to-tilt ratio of 360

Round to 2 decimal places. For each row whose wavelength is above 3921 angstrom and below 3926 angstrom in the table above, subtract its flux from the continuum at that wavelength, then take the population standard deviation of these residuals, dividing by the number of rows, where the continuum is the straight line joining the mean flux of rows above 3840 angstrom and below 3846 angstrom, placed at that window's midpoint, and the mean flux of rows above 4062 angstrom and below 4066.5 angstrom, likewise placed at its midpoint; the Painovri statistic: 0.12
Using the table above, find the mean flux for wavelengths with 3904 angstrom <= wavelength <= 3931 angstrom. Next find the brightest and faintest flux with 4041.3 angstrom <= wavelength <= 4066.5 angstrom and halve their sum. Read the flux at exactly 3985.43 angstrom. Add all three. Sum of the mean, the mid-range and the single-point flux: 11.3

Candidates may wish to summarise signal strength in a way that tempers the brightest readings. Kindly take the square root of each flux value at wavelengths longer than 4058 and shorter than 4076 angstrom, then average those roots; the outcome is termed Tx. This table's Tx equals 1.91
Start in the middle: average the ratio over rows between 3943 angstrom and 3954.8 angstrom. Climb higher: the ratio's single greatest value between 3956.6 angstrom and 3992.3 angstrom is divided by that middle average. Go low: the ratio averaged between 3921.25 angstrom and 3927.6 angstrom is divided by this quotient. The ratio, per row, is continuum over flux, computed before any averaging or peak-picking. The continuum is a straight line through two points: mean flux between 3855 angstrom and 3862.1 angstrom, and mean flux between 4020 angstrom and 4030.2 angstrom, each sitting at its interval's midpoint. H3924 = 0.84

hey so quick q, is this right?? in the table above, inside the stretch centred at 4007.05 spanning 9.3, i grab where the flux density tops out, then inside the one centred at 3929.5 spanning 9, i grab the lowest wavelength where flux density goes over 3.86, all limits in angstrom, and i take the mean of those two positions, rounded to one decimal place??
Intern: 3966.9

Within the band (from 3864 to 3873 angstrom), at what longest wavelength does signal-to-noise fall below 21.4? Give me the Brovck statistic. 3870.57 angstrom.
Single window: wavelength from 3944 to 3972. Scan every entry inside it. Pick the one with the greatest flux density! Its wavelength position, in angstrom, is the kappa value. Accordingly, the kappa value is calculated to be 3948.89 angstrom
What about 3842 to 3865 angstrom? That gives 3864.34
